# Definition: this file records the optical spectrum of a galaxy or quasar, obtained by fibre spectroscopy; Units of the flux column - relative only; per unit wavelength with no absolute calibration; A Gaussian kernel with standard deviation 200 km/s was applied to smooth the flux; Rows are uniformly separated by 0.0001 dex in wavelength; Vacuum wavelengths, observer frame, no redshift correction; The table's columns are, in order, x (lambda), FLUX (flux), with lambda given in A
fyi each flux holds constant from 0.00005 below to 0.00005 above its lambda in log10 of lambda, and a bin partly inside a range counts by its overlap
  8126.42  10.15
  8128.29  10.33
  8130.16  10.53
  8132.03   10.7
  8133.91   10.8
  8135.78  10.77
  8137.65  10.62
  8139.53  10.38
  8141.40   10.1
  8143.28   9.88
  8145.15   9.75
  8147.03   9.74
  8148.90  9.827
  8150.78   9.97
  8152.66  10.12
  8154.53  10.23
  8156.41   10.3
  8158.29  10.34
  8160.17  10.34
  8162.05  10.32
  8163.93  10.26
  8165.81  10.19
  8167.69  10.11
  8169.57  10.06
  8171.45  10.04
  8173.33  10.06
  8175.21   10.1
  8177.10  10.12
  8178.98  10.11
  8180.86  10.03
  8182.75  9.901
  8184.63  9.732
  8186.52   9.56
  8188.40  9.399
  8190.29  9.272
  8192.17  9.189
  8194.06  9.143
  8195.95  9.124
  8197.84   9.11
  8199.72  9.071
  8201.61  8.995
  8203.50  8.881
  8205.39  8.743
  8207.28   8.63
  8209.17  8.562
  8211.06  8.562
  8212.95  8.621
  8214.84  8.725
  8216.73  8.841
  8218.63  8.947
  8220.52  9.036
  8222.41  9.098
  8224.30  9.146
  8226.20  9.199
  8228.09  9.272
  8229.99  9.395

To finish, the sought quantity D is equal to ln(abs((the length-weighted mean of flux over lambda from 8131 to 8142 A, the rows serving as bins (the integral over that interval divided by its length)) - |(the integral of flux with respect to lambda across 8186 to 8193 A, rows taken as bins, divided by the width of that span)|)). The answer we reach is 0.2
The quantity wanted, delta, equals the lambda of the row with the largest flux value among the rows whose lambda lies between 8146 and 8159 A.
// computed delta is 8158.29 A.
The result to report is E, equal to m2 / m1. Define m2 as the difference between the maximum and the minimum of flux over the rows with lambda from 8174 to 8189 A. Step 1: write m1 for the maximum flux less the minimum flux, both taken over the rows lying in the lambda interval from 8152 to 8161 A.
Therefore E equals 3.3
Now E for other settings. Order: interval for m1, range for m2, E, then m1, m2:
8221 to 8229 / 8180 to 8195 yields 5.1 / 0.17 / 0.9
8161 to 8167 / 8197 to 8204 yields 1.8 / 0.13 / 0.2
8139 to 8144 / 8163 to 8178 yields 0.4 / 0.50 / 0.2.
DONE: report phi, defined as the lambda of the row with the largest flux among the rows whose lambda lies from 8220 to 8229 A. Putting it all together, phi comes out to 8228.09 A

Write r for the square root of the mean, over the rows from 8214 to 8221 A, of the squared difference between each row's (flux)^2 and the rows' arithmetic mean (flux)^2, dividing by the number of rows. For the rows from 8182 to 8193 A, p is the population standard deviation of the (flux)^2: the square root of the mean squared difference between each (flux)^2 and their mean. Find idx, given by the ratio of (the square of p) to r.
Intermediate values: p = 4.8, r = 2.07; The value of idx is 11.1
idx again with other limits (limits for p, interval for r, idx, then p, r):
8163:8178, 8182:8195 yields 0.4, 1.4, 5.04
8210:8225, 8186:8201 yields 4.5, 3.7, 2.94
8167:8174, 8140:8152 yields 0.1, 0.5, 2.51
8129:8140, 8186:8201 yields 3.2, 3.1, 2.94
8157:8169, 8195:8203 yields 3.4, 1.7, 0.91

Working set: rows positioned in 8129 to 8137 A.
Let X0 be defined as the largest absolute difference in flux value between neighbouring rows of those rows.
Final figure 0.17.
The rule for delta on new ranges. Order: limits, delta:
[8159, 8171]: 8160.17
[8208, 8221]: 8220.52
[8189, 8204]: 8190.29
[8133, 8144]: 8133.91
